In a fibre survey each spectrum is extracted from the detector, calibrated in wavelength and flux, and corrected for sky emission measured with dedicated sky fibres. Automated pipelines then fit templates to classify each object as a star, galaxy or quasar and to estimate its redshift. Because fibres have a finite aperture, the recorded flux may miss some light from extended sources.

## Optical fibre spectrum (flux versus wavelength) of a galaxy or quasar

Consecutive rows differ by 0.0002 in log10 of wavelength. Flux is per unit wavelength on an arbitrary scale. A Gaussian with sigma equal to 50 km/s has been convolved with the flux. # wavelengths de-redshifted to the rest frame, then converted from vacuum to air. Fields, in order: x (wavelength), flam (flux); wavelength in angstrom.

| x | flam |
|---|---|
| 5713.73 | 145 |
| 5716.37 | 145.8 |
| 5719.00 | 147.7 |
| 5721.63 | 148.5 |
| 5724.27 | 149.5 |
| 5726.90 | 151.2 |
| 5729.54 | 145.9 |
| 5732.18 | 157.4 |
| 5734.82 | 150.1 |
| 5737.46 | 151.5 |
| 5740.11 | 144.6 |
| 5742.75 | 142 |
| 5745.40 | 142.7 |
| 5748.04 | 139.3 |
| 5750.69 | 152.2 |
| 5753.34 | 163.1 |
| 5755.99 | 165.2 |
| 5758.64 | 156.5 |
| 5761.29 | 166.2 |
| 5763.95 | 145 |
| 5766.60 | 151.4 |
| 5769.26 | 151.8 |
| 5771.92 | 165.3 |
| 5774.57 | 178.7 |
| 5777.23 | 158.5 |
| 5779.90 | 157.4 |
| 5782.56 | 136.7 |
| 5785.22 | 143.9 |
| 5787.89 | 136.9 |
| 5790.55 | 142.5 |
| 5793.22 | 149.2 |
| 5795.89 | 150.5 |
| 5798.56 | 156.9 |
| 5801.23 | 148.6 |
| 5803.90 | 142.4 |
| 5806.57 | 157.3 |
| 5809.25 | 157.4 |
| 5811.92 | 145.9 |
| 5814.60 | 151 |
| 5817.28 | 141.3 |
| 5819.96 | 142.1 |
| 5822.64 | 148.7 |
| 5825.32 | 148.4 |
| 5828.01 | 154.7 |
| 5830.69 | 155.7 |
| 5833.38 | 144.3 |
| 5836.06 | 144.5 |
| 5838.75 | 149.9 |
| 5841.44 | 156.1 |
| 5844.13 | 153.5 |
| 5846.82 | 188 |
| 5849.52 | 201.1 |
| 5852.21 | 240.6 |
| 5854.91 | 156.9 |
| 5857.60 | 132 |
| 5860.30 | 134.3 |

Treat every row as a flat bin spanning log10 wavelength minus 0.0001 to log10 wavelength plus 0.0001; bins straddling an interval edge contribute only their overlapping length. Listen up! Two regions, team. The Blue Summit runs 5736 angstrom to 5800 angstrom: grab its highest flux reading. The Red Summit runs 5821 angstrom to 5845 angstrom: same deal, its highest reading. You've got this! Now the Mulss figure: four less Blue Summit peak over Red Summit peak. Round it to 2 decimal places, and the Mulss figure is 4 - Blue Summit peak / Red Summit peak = 2.86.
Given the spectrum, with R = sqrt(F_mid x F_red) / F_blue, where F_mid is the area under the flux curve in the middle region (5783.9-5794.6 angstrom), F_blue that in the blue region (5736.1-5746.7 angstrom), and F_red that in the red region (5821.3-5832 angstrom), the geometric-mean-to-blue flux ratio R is 1.03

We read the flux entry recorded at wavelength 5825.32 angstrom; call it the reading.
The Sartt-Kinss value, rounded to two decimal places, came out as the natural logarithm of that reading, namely 5.00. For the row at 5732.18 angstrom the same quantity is 5.06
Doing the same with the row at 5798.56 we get 5.06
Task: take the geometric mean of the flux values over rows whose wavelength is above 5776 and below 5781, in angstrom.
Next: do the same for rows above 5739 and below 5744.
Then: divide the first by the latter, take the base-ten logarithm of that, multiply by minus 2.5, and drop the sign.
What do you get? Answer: 0.11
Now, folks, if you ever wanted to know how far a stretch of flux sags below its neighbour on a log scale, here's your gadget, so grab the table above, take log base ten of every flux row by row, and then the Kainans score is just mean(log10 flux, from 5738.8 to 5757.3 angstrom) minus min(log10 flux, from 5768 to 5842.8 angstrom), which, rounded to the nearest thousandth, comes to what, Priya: 0.039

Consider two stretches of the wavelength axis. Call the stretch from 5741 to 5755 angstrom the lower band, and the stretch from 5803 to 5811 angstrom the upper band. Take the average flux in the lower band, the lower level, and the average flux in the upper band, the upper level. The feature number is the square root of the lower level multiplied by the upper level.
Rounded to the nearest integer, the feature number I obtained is 150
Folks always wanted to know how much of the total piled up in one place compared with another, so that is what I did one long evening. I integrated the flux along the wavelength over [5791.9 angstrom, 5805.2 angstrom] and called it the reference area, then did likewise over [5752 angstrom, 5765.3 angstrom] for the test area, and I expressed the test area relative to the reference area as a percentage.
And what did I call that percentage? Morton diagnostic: 106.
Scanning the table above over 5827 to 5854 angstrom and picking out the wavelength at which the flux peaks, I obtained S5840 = 5852.21 angstrom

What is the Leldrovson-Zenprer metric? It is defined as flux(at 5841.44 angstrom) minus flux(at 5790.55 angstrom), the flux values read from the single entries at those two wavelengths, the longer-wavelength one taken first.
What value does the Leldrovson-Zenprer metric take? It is 14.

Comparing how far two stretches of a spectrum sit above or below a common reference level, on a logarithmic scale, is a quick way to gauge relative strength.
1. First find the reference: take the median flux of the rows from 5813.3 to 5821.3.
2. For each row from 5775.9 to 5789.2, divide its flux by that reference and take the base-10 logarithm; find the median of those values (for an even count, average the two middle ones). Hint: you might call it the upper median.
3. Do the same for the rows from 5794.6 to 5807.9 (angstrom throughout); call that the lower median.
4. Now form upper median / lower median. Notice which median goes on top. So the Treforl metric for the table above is 0.22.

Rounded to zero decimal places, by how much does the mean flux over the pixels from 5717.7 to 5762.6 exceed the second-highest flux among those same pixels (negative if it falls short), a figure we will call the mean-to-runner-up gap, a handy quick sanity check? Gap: -14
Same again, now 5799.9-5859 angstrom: -44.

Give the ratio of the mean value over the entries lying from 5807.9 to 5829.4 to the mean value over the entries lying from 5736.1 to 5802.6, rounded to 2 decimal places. 0.98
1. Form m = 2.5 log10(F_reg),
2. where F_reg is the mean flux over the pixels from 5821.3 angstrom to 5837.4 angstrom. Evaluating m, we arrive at 5.44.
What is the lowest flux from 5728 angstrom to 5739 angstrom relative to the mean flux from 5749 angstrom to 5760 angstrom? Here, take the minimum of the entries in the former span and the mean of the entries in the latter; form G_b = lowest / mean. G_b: 0.92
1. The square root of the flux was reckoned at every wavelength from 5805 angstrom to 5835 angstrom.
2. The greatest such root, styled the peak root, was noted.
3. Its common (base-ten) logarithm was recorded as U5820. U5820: 1.099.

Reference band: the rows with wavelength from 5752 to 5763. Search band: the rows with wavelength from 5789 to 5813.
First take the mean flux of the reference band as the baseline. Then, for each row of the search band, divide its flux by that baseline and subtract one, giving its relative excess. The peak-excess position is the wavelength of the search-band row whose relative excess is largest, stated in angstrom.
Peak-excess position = 5809.25 angstrom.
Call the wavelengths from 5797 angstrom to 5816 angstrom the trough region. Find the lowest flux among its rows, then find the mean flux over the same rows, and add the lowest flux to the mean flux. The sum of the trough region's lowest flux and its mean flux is 294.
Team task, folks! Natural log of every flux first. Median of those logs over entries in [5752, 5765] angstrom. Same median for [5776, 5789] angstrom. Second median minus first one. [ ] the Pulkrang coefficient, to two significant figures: -0.13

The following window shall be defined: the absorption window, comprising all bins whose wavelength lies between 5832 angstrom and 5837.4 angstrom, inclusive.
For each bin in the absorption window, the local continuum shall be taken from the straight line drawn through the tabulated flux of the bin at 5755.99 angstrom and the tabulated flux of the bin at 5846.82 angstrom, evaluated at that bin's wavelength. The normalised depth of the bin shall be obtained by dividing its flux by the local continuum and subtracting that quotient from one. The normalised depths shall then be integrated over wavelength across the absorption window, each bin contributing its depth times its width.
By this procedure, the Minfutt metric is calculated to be 1.2 angstrom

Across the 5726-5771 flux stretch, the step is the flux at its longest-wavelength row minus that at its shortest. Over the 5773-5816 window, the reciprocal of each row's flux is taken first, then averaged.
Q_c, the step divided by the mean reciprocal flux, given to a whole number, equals 90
